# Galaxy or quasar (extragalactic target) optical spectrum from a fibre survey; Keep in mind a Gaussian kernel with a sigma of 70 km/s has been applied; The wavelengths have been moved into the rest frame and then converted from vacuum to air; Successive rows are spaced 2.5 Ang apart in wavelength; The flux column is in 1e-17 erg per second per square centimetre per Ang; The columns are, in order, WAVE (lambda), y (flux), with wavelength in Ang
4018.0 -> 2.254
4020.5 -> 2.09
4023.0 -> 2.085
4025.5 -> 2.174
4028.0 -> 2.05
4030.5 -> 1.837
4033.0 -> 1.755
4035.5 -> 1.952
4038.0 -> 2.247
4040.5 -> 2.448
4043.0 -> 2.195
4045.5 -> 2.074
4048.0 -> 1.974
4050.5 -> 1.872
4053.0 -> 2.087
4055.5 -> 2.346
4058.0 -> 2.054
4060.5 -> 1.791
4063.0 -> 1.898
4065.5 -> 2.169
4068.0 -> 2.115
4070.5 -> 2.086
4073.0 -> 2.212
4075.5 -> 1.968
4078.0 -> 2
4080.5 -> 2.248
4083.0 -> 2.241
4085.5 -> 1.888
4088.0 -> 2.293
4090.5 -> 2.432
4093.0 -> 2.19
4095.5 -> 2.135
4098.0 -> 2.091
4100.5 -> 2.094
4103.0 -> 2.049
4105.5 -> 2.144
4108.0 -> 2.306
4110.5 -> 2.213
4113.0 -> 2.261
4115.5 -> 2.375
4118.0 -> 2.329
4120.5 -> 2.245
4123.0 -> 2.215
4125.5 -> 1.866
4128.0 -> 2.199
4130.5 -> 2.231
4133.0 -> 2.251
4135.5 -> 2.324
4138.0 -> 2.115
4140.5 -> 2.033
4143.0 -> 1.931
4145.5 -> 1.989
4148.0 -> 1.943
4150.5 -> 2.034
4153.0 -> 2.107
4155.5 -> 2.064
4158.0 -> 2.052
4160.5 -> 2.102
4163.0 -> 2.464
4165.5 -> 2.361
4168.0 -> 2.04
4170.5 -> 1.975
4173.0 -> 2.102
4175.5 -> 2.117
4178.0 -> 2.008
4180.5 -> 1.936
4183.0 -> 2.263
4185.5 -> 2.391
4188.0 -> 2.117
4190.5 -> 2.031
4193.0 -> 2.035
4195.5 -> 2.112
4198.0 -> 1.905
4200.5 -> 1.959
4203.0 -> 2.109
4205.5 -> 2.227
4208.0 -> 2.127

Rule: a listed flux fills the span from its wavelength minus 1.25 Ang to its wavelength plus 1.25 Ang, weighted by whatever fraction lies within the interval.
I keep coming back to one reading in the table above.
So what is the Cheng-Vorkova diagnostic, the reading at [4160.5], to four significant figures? 2.102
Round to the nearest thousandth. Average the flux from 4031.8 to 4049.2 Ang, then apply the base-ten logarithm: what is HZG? 0.321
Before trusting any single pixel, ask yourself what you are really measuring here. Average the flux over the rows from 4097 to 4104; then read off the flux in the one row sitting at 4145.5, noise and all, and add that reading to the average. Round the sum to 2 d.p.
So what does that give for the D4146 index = 4.07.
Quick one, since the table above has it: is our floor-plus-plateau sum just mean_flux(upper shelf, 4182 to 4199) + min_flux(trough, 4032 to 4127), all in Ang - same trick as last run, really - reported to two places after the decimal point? 3.88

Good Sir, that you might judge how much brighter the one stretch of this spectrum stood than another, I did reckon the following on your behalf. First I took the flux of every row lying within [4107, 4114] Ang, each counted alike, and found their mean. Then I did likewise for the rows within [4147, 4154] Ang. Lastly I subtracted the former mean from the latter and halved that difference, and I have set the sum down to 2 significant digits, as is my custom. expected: -0.12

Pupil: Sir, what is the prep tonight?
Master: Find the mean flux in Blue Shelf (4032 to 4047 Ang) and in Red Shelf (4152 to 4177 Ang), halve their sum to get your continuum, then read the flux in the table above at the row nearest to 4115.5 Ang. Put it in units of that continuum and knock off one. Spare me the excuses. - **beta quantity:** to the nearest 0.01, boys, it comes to 0.12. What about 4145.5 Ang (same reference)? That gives -0.06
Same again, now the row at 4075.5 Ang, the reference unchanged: -0.07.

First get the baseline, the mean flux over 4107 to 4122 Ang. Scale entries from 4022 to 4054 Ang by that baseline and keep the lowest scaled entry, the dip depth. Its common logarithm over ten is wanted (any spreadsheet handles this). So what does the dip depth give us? -0.0115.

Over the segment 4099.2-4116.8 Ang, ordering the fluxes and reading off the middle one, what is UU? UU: 2.21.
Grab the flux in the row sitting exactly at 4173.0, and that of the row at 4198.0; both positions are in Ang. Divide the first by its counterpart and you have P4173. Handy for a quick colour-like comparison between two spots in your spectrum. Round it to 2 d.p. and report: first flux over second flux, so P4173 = 1.10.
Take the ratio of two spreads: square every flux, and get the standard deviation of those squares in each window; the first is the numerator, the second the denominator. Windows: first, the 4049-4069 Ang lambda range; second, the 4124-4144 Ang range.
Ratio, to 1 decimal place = 1.1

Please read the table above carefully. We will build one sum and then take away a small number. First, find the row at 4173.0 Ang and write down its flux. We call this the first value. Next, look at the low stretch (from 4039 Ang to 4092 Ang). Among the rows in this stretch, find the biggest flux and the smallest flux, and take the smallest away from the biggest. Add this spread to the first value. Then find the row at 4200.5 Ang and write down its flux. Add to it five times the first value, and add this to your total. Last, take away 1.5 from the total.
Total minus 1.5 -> 13.7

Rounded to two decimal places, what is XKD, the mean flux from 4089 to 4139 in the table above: 2.20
